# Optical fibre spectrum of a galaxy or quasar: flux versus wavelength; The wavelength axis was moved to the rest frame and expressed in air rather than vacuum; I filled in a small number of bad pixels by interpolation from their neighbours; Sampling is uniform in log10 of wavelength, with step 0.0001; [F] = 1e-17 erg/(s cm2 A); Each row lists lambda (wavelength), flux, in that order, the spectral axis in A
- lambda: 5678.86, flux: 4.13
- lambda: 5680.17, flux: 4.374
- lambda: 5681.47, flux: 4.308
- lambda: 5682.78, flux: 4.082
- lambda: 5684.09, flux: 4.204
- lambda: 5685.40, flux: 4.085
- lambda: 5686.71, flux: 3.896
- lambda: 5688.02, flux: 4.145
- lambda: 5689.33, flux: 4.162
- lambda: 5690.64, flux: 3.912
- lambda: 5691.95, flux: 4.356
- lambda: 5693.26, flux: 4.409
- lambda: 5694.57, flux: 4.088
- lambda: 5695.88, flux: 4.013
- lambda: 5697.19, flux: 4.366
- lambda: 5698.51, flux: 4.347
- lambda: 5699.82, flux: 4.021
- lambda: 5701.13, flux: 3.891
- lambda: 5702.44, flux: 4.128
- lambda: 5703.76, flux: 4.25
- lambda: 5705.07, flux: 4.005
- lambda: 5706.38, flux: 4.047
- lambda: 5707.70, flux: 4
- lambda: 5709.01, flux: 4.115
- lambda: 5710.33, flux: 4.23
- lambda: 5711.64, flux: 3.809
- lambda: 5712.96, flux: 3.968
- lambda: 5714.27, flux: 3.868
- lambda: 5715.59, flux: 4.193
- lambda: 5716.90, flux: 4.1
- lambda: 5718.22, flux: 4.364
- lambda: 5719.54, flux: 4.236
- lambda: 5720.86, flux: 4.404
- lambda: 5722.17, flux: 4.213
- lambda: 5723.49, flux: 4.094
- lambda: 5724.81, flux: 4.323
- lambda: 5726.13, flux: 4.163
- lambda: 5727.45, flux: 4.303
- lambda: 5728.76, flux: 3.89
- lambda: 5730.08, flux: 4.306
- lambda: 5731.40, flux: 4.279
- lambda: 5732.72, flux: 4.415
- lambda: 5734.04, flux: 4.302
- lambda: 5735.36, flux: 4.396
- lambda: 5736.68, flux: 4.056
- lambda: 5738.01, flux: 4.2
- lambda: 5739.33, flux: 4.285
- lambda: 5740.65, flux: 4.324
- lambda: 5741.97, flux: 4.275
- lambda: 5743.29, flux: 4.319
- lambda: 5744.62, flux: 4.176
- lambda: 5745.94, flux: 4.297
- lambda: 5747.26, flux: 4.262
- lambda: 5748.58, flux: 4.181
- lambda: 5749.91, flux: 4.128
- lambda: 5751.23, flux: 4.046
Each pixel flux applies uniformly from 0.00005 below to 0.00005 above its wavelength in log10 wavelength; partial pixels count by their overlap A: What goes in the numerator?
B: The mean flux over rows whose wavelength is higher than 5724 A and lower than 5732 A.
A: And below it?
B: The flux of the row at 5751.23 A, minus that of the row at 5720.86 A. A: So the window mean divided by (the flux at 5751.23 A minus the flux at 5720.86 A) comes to -12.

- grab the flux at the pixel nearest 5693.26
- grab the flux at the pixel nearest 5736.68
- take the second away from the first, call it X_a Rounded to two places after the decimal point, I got 0.35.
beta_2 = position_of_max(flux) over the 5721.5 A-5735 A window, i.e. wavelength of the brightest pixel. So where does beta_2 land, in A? 5732.72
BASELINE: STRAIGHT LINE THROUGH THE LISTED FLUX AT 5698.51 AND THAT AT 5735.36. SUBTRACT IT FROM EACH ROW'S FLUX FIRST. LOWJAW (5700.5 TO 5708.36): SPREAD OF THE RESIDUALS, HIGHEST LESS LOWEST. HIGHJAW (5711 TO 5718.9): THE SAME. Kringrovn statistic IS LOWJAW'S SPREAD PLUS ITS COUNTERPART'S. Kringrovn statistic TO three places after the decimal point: 0.902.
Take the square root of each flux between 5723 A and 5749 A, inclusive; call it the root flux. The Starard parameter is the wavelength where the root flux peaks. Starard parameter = 5732.72 A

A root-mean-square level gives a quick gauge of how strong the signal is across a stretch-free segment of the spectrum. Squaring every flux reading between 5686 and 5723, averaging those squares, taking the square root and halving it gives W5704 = 2.06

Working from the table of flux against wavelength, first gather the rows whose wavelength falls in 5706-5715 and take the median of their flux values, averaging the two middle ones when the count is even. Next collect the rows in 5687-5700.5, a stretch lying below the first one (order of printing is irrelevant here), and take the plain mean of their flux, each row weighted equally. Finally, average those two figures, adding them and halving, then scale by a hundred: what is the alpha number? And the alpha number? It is 409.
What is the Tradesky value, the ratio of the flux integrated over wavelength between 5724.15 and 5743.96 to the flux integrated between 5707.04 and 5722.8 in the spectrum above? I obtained 1.3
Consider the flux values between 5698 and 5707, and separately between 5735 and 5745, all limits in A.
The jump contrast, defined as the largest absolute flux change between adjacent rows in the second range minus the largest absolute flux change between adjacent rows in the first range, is 0.0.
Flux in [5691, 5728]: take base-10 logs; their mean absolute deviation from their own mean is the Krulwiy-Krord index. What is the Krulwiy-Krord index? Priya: 0.015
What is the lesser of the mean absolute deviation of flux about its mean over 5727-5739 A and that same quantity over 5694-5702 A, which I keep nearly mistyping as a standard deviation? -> 0.13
